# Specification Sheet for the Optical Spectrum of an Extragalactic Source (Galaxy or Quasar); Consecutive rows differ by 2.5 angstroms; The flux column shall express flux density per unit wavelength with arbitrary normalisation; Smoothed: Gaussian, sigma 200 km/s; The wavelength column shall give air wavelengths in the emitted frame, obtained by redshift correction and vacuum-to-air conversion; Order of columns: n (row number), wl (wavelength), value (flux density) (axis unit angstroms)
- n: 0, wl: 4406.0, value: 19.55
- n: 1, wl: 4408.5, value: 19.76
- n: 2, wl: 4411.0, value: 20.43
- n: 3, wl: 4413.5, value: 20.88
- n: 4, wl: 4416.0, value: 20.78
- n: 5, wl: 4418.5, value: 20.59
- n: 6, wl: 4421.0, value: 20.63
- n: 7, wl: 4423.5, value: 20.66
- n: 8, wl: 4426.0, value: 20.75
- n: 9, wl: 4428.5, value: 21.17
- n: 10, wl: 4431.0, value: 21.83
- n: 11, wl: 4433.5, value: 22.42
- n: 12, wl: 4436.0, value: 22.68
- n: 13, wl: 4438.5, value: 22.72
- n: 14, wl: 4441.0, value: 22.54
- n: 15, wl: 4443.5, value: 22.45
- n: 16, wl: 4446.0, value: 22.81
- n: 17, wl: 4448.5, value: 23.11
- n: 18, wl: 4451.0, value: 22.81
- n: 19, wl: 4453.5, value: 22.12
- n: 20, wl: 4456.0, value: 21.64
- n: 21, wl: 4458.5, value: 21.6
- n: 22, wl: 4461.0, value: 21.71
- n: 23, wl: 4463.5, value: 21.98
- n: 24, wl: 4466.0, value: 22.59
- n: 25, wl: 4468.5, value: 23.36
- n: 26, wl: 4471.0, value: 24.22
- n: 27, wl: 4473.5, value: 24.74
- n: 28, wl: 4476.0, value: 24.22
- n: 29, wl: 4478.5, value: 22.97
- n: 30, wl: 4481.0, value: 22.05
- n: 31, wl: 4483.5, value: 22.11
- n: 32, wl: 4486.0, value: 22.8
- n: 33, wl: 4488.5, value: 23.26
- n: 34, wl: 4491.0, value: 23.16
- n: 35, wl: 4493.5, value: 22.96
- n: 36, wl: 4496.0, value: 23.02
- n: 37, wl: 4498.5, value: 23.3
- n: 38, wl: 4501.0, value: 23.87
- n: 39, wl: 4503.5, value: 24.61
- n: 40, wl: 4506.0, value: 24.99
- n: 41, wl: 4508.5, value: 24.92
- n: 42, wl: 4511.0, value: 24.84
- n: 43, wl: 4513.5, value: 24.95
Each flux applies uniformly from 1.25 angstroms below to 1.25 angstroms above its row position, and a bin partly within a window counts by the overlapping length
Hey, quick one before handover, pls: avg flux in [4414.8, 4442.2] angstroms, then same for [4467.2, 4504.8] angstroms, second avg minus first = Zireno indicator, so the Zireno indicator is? 1.9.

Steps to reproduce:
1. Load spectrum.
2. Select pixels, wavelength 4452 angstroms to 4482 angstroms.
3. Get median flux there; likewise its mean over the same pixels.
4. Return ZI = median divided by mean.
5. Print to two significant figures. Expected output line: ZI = 0.98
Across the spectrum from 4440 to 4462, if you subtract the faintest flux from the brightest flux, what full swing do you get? 1.5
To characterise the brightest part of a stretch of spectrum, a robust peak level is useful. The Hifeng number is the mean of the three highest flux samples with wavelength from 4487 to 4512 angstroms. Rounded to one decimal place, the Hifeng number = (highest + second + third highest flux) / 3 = 24.9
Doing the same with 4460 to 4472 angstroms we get 23.4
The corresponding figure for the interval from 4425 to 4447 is 22.7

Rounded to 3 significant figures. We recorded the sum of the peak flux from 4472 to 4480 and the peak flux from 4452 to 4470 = 48.1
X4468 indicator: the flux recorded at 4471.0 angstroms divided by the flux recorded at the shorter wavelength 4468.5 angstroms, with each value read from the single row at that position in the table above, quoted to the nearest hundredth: 1.04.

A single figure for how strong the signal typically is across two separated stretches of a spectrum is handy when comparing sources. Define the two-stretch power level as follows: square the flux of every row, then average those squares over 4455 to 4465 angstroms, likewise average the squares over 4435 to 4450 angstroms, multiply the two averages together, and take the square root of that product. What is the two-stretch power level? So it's 494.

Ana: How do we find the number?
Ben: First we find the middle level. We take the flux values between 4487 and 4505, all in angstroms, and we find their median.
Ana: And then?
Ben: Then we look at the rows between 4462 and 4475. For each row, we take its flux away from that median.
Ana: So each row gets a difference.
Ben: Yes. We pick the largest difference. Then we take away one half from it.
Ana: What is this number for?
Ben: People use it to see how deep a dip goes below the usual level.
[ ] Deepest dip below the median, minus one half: 0.8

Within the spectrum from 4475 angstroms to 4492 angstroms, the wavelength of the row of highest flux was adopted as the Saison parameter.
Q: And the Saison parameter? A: 4476.0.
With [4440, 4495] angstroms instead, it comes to 4473.5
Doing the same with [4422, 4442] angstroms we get 4438.5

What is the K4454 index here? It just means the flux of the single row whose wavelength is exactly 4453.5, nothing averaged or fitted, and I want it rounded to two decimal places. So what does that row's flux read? 22.12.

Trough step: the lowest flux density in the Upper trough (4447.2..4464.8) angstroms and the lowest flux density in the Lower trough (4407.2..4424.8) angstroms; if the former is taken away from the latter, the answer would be -1.8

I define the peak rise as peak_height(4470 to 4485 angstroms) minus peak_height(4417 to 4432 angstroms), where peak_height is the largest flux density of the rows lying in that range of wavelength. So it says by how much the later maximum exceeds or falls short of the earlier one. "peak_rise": 2.9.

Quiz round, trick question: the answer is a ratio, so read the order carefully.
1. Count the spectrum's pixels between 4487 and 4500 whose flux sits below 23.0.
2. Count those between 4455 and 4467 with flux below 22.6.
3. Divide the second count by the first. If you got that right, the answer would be 5.0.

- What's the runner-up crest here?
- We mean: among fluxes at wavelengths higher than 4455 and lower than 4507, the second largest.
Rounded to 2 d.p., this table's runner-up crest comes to 24.74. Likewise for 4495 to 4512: 24.92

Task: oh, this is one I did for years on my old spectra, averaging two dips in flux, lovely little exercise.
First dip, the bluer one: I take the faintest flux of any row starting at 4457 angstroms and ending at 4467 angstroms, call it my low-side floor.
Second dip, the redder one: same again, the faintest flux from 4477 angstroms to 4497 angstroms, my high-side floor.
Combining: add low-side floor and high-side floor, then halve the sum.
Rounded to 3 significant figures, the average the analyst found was 21.8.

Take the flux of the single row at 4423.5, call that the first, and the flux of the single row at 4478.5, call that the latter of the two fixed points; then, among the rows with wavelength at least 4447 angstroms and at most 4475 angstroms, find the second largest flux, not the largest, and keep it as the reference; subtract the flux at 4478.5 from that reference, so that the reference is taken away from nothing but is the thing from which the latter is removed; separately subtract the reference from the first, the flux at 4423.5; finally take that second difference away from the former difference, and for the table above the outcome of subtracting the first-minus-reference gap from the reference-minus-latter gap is 4.8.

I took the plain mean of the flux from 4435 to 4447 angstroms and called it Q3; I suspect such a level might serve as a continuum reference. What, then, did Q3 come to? 22.6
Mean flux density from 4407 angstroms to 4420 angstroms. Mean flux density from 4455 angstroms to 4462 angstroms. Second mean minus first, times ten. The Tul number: 12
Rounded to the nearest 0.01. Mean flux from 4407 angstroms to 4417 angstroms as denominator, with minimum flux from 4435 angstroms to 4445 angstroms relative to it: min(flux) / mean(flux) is 1.10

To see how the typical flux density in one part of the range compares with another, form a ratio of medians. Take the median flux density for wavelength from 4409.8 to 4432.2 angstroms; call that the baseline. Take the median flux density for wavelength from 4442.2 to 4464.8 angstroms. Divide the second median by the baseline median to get 1.07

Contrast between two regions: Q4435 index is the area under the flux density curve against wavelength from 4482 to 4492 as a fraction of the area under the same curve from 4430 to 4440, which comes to 1.02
